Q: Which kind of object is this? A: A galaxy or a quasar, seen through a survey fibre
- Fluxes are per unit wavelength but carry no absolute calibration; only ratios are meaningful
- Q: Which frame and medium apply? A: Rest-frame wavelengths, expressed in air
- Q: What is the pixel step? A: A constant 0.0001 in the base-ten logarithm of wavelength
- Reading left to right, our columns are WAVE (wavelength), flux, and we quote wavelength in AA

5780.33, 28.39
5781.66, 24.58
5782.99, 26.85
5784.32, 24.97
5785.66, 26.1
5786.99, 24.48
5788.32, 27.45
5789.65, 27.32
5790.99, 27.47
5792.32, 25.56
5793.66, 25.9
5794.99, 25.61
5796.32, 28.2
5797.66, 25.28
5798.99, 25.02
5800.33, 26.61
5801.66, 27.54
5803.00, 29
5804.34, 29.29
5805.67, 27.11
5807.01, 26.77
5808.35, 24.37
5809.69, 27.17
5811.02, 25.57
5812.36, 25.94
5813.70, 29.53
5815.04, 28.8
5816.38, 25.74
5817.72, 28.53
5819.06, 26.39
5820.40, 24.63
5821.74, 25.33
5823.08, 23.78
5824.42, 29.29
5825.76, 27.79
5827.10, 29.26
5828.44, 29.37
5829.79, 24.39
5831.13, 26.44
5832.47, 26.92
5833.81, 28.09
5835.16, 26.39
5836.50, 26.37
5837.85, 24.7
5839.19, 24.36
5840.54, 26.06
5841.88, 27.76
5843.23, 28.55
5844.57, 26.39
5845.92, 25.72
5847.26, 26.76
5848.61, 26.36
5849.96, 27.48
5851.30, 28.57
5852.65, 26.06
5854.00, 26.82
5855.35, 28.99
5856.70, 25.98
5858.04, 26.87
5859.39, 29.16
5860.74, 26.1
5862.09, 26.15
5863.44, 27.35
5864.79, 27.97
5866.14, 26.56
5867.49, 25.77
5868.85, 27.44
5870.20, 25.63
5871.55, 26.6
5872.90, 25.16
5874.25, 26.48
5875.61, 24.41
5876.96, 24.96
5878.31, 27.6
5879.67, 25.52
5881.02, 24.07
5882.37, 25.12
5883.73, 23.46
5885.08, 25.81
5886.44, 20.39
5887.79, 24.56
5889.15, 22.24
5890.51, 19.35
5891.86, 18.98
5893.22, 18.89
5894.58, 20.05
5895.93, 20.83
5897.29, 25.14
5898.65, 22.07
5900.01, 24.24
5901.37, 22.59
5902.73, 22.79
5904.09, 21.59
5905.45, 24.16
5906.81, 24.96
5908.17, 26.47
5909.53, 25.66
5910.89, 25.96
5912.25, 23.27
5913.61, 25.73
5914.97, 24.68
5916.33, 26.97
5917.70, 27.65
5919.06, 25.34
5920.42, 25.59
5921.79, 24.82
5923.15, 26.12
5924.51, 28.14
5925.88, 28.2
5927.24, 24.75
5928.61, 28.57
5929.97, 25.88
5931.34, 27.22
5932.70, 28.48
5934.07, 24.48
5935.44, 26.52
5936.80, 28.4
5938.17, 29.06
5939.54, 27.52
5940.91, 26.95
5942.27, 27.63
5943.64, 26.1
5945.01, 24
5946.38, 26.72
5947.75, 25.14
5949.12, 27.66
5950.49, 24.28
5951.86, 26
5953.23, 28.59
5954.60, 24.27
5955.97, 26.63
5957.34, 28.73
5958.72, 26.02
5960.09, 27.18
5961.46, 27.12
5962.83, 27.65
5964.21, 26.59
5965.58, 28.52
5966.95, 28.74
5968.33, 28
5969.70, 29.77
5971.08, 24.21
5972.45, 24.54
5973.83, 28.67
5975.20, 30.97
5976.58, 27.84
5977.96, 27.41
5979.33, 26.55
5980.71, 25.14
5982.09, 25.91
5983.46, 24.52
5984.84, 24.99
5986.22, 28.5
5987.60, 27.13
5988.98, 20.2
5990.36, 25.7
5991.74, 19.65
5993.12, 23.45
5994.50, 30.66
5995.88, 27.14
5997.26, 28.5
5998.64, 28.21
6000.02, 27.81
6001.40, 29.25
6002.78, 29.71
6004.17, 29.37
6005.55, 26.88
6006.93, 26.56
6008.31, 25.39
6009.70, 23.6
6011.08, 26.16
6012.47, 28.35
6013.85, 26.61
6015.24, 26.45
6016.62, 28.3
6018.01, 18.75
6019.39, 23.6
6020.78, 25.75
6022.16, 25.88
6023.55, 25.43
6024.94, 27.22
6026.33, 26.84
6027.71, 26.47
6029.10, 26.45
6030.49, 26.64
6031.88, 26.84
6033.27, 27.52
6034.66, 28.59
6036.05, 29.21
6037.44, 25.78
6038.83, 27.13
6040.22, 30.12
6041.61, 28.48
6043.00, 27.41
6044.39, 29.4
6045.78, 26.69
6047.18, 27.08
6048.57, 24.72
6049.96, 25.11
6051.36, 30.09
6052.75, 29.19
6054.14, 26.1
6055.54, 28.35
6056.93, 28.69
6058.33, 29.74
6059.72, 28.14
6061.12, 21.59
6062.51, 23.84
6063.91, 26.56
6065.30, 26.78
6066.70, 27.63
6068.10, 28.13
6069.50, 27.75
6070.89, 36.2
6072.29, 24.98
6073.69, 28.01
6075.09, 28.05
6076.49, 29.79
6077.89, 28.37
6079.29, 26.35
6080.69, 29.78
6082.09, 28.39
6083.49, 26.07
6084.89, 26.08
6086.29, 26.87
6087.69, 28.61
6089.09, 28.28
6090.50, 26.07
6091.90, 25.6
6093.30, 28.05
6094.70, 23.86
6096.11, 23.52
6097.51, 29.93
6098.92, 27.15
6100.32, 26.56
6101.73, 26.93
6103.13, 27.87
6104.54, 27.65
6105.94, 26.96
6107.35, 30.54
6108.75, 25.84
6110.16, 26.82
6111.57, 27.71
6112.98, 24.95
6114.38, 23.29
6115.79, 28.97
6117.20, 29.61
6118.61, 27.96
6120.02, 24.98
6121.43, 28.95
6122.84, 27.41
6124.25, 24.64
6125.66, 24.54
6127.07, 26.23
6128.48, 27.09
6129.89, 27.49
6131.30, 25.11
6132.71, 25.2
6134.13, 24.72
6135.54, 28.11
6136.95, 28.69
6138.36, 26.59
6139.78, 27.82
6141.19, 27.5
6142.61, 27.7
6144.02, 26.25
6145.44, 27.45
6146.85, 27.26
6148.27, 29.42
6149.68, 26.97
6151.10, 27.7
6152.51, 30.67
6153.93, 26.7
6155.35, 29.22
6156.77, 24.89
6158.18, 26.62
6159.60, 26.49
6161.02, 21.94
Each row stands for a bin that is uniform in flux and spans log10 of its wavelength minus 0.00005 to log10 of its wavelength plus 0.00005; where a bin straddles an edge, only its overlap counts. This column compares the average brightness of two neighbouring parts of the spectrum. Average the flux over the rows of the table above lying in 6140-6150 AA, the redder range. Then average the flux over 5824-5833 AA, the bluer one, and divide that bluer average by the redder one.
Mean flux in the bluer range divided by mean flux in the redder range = 1.00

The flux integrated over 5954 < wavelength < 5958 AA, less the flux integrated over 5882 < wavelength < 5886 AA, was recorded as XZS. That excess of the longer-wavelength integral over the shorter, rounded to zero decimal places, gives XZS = 8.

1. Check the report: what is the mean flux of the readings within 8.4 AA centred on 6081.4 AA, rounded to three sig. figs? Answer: 27.5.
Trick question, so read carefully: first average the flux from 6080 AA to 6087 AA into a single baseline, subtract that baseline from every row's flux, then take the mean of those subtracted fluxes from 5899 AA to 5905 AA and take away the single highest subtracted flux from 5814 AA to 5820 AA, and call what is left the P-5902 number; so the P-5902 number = -6.0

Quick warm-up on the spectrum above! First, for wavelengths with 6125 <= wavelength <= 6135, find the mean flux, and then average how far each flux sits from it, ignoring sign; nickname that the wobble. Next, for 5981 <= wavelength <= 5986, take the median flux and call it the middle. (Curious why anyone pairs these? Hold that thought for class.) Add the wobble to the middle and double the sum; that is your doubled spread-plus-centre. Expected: 52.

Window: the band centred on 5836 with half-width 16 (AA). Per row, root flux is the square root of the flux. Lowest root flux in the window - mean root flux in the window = -0.29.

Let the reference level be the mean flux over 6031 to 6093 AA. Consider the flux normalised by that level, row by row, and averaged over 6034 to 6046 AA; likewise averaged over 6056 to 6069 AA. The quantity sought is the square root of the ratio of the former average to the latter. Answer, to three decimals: 1.024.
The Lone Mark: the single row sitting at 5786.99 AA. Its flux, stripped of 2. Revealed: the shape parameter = 22.5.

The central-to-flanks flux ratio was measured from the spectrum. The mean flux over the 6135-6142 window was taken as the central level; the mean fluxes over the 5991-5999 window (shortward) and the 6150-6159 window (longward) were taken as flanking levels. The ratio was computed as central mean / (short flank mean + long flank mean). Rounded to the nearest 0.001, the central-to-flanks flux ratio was 0.515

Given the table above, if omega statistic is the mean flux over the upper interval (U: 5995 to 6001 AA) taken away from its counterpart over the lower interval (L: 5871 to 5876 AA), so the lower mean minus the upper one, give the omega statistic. -2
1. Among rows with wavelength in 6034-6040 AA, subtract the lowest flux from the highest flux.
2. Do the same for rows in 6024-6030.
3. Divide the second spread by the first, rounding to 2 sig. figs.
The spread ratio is 0.22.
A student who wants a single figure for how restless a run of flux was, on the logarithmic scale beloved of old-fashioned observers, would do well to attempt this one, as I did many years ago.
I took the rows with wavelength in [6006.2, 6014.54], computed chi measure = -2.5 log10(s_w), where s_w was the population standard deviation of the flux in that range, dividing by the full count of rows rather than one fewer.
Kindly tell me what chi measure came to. -0.39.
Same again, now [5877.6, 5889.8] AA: -0.75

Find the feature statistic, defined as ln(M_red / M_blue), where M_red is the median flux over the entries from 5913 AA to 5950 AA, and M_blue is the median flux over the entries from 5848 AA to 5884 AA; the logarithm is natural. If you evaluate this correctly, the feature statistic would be 0.014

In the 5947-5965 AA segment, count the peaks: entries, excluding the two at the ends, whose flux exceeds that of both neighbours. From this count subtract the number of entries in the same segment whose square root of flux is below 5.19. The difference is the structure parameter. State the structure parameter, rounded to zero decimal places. -2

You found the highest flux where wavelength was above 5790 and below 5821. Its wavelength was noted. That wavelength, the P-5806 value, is 5813.70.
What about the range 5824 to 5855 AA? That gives 5828.44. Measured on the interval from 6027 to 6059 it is 6040.22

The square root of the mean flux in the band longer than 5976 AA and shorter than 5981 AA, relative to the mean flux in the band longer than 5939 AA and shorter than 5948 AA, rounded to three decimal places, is 0.197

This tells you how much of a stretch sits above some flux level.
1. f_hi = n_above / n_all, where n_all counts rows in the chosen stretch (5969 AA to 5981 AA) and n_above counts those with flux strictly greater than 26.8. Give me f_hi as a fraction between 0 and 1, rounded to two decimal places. 0.56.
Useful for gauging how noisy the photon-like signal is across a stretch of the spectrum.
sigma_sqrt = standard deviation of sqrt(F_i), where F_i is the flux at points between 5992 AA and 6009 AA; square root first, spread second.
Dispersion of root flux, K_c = 0.19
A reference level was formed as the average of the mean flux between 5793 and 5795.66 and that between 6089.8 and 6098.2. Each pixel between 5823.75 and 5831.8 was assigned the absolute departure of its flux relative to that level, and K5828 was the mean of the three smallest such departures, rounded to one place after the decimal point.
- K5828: 1.3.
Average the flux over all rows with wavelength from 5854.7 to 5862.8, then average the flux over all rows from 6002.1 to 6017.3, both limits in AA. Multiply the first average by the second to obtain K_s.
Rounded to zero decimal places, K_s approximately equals 736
